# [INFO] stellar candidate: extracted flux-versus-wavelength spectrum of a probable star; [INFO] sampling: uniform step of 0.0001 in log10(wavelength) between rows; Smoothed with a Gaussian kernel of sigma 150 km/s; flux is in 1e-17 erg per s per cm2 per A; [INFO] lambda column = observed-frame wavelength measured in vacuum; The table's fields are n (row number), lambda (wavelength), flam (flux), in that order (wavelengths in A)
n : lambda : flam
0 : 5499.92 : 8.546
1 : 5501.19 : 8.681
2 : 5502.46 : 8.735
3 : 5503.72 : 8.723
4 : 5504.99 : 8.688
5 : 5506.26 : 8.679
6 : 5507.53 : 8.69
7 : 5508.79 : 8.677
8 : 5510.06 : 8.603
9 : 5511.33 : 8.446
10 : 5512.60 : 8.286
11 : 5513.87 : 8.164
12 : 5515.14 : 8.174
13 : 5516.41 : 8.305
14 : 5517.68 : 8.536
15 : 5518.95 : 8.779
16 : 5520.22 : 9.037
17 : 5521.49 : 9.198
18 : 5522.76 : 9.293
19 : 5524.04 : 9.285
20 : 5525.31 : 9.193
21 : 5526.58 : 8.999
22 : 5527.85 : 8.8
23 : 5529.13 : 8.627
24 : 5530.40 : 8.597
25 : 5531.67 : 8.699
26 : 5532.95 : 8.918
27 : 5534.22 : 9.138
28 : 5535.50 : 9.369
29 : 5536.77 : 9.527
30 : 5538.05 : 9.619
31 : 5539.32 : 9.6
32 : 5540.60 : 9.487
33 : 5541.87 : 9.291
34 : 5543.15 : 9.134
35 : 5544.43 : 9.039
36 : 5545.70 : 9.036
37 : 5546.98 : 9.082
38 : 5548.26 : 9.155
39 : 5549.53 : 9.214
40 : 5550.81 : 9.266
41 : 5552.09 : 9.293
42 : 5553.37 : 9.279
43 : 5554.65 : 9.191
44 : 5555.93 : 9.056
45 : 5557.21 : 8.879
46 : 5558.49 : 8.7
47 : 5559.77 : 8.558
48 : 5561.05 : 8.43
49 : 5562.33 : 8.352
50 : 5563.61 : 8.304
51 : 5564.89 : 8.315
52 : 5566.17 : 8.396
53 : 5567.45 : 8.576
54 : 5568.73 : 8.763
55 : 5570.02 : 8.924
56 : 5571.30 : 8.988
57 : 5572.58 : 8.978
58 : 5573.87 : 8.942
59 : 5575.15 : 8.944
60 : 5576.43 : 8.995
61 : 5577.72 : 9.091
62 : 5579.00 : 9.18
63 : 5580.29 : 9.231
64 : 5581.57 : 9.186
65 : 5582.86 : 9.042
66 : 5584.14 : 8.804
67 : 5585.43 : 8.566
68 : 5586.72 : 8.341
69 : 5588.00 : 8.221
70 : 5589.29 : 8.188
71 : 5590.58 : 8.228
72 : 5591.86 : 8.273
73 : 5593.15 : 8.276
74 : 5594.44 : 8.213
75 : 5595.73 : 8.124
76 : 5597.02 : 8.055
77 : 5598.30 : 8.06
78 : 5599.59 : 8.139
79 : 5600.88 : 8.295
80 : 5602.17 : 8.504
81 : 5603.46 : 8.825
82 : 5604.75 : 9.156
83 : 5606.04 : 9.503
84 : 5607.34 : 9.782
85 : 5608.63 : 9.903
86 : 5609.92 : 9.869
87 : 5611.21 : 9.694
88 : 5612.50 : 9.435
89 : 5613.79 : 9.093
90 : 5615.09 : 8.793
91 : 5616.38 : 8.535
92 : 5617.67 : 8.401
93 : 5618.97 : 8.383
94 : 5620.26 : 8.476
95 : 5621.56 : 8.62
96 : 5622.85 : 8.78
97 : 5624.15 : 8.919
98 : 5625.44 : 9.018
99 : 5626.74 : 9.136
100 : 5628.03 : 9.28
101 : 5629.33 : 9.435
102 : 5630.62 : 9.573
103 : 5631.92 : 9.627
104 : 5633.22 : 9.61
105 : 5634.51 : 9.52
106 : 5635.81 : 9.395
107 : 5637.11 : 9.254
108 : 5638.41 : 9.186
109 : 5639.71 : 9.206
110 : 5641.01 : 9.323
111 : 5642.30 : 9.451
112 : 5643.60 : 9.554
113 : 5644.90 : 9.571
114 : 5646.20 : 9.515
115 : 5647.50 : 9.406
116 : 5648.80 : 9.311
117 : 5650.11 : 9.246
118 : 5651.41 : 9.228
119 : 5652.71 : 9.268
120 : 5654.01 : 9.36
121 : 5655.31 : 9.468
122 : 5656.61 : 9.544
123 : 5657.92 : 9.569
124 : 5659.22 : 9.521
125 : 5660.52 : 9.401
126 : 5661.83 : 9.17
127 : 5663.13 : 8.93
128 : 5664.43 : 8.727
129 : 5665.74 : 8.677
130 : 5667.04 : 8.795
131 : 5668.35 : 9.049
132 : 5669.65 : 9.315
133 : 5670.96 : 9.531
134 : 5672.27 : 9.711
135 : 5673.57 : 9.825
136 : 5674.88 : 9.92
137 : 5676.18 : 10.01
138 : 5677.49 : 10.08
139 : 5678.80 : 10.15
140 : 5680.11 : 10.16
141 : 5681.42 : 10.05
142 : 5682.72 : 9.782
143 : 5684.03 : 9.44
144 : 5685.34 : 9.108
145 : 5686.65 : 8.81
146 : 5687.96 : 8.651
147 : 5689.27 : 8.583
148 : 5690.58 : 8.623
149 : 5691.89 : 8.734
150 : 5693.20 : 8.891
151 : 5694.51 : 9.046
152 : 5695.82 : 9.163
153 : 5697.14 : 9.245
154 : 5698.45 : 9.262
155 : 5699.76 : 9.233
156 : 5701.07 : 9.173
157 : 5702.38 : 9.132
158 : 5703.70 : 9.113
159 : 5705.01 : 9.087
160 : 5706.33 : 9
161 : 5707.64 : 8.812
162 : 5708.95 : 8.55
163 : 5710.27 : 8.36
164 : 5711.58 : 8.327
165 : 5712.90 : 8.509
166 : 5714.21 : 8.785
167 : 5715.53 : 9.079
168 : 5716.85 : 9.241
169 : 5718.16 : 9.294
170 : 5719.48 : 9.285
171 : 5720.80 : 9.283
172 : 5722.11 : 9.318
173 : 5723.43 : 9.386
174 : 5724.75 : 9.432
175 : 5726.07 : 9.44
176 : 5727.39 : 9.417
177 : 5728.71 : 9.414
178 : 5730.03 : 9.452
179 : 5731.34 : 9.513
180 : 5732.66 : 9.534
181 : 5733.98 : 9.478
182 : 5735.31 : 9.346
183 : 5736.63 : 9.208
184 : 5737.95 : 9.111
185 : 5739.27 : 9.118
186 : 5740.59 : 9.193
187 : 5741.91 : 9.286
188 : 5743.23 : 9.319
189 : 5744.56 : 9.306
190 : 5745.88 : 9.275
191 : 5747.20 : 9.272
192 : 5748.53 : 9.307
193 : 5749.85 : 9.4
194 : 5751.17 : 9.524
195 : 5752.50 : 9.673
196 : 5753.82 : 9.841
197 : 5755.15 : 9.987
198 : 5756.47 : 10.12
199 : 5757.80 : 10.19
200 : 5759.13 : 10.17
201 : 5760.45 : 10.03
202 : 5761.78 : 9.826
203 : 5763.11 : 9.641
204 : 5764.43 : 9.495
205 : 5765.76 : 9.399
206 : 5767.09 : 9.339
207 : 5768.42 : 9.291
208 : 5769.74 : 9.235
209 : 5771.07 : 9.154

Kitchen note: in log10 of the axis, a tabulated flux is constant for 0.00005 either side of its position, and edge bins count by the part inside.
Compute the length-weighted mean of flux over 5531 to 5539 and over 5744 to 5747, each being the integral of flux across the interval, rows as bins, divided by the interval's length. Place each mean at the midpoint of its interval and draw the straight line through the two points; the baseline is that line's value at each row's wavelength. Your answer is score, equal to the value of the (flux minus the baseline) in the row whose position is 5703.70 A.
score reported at -0.18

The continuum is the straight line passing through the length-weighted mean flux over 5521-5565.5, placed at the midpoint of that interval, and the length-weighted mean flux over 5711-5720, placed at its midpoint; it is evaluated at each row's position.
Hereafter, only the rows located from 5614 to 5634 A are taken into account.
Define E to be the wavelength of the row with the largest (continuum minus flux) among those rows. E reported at 5618.97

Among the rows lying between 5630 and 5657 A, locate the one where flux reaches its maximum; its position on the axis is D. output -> 5631.92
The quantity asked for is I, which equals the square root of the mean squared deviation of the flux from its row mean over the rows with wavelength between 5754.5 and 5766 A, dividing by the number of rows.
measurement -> 0.28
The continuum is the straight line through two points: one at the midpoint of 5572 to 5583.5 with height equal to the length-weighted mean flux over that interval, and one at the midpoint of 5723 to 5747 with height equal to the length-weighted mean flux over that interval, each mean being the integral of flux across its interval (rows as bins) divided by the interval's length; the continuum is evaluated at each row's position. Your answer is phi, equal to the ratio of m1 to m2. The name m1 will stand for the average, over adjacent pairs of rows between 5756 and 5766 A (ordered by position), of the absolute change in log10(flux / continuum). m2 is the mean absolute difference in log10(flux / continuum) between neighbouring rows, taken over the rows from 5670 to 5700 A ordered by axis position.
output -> 0.9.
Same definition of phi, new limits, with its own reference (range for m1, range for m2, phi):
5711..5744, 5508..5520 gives 0.5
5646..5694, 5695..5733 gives 1.6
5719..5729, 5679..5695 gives 0.1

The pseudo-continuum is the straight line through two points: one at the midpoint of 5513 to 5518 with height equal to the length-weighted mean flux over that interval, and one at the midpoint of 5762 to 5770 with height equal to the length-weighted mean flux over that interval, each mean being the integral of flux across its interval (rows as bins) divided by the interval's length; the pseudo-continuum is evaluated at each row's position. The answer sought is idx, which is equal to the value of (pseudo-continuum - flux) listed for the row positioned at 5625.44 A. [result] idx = -0.2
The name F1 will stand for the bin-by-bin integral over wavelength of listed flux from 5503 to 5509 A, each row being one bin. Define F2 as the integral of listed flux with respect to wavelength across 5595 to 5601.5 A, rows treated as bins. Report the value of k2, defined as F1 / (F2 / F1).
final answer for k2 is 51.6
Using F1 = 52.2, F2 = 53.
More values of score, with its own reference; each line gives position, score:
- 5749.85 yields 0.09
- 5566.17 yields -0.84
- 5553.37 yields 0.05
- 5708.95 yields -0.74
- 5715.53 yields -0.22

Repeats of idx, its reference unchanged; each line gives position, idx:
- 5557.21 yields -0.4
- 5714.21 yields 0.4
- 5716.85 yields 0.0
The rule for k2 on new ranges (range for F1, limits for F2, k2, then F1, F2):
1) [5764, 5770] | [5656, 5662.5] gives 51.4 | 56.1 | 61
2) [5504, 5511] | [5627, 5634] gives 55.3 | 60.6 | 66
